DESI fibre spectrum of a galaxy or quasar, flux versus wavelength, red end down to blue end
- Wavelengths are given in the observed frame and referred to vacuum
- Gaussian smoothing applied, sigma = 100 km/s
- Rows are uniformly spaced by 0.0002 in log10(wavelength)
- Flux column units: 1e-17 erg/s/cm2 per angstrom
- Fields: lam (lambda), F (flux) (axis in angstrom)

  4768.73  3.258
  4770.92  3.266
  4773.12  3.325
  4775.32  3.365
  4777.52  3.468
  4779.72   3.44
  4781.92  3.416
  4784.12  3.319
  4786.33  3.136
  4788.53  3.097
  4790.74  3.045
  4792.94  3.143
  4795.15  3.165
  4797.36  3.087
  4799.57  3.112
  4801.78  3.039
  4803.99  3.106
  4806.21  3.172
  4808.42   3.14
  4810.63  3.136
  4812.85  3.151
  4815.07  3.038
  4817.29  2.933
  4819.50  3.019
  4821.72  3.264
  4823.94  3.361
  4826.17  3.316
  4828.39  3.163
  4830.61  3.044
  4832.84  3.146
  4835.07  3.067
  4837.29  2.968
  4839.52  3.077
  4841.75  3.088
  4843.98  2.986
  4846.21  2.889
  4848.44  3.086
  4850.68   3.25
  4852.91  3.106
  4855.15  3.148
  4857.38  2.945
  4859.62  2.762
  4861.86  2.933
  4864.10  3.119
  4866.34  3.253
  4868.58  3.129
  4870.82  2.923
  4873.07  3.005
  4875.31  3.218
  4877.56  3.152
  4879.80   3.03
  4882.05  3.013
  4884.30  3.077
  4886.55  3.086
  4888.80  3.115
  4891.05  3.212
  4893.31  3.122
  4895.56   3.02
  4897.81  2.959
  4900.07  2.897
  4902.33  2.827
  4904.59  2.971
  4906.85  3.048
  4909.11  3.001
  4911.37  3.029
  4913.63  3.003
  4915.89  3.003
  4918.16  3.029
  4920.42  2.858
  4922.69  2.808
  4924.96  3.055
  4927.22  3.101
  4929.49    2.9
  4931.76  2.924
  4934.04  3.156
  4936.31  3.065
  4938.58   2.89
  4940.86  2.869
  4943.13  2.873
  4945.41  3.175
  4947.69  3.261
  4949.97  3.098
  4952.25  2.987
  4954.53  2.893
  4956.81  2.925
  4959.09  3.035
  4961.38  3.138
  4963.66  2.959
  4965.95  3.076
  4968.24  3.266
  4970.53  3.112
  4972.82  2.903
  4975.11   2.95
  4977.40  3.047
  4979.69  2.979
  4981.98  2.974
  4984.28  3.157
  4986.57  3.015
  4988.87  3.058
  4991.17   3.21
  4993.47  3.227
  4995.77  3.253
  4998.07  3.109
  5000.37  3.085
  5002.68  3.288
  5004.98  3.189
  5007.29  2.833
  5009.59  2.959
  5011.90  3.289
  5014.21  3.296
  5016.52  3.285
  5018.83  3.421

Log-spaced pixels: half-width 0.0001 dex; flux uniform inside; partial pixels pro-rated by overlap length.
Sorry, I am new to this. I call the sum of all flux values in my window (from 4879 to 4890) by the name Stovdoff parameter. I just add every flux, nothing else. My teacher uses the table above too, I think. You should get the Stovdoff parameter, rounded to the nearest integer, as 15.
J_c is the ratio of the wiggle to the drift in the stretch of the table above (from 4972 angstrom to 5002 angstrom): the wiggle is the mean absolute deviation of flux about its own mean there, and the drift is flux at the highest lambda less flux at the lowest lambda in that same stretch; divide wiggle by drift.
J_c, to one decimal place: 0.5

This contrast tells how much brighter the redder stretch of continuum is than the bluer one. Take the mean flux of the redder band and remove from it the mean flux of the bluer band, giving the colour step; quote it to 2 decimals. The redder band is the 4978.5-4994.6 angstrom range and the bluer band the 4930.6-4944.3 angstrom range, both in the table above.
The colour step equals 0.13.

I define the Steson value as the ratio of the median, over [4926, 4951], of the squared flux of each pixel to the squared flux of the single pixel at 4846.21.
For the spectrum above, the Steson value 1.13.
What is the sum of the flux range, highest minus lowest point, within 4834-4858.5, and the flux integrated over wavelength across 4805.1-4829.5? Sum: 77.3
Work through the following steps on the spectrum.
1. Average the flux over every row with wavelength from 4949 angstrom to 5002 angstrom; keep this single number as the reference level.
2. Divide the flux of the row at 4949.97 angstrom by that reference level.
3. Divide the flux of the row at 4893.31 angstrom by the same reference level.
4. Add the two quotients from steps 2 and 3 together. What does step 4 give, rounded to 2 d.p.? 2.03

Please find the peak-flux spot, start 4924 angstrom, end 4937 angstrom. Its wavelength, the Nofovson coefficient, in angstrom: 4934.04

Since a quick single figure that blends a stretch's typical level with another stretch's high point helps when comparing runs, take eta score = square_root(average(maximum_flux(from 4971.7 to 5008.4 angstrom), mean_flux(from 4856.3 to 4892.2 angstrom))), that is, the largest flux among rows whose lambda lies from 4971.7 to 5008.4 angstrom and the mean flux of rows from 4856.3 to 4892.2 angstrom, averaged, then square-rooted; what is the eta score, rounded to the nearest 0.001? 1.782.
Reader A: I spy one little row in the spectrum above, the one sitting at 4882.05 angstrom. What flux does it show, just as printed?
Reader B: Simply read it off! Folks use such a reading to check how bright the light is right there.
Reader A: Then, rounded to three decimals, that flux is 3.013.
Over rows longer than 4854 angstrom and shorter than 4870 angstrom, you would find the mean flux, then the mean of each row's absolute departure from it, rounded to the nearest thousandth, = 0.138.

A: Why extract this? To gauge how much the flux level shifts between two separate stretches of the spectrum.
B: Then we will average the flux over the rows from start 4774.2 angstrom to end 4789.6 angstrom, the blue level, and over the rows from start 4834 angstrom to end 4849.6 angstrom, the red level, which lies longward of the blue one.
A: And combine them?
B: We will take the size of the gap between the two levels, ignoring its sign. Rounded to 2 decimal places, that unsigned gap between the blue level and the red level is 0.30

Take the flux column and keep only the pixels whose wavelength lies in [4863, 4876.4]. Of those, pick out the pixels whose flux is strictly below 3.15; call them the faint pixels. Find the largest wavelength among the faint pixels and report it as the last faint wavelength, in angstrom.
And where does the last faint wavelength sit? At 4873.07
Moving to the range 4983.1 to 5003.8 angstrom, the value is 5000.37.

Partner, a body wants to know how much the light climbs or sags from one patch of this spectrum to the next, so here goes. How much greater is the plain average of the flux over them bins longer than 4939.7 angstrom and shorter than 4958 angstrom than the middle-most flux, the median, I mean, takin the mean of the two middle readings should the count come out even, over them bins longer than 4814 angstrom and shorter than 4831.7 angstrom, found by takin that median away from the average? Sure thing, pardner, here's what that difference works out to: -0.093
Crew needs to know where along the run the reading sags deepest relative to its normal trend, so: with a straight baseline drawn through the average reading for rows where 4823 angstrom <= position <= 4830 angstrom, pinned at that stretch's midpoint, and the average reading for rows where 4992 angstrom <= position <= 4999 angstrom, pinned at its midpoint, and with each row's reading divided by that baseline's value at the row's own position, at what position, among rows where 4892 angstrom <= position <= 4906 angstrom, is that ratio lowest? 4902.33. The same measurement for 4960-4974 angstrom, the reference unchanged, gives 4972.82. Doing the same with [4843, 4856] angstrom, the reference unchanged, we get 4846.21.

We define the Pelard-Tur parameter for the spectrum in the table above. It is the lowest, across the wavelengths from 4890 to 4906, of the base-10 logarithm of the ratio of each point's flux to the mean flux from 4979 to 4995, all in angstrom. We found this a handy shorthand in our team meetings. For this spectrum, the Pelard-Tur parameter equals -0.04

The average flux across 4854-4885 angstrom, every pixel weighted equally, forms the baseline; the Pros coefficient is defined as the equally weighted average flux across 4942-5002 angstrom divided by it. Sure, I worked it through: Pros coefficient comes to 1.01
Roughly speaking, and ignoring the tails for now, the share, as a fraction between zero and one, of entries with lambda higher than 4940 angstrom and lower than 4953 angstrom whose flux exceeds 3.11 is 0.33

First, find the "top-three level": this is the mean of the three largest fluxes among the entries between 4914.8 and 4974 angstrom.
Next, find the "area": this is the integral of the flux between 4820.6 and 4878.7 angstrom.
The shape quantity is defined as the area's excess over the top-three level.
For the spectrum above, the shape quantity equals 176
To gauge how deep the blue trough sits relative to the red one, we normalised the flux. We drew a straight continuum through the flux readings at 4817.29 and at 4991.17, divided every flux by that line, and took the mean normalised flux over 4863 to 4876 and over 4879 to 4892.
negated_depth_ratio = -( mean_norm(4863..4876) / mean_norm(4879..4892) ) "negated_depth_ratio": -1.01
